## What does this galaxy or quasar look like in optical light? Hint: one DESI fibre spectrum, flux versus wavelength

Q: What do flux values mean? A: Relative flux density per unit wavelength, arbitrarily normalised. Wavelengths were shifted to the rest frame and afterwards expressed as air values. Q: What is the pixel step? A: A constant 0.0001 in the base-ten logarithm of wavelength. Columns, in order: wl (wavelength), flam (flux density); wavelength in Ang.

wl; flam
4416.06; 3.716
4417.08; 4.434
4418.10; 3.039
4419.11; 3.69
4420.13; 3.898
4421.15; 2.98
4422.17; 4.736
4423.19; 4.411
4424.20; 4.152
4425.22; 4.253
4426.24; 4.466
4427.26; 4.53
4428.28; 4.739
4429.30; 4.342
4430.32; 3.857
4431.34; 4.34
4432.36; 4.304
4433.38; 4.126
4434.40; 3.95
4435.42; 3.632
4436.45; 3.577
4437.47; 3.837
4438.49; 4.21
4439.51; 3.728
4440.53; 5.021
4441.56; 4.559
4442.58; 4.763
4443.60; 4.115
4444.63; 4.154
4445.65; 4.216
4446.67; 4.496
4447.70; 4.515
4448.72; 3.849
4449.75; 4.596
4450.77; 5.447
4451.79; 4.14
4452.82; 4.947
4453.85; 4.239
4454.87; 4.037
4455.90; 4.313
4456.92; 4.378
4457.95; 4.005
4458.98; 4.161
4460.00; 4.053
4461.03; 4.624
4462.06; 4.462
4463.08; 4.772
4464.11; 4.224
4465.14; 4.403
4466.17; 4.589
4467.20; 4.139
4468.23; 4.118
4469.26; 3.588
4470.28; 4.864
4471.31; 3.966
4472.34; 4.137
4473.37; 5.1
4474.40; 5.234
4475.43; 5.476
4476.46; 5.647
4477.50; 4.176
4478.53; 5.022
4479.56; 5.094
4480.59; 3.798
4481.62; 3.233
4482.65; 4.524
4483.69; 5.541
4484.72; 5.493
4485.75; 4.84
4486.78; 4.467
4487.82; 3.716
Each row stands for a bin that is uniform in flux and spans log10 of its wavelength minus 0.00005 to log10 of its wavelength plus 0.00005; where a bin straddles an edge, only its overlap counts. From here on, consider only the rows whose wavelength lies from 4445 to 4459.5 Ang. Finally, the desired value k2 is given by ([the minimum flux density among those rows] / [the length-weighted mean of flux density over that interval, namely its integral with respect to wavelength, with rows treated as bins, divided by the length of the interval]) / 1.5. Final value 0.59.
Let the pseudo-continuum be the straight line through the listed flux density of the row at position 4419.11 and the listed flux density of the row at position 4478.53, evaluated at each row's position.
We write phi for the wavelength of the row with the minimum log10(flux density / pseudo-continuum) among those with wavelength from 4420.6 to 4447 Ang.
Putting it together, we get 4421.15 Ang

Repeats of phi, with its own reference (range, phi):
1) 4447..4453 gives 4448.72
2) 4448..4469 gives 4468.23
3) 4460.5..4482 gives 4481.62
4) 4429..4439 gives 4436.45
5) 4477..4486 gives 4481.62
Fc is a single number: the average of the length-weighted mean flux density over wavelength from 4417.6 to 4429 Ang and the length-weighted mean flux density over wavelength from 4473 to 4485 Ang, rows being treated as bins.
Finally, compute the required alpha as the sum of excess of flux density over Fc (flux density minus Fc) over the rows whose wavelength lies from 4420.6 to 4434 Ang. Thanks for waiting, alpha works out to -3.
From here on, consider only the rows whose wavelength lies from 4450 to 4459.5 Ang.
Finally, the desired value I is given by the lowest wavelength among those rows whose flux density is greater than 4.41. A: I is 4450.77 Ang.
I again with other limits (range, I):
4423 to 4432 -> 4423.19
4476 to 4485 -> 4476.46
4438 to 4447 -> 4440.53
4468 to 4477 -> 4470.28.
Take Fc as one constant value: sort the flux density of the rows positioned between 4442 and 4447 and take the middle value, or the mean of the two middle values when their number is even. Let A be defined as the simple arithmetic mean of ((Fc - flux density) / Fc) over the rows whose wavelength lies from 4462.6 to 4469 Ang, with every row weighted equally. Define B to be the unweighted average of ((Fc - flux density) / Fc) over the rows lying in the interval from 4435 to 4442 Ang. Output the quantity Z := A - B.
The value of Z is -0.070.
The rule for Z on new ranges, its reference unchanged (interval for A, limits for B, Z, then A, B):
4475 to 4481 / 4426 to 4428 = -0.088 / -0.15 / -0.067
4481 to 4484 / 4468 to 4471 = -0.058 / -0.05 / 0.006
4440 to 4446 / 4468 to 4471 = -0.067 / -0.06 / 0.006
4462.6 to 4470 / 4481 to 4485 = 0.103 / -0.01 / -0.114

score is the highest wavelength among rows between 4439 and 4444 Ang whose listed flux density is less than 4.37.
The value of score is 4443.60 Ang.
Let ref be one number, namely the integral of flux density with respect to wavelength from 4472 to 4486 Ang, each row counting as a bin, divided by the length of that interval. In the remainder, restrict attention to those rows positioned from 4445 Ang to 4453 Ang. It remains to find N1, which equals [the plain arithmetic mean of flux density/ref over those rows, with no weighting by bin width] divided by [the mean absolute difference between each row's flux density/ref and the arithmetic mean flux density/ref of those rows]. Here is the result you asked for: 13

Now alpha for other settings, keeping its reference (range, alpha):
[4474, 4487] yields 4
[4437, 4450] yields -2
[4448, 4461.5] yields -1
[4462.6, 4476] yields 1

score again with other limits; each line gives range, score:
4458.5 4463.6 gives 4460.00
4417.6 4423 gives 4421.15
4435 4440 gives 4439.51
